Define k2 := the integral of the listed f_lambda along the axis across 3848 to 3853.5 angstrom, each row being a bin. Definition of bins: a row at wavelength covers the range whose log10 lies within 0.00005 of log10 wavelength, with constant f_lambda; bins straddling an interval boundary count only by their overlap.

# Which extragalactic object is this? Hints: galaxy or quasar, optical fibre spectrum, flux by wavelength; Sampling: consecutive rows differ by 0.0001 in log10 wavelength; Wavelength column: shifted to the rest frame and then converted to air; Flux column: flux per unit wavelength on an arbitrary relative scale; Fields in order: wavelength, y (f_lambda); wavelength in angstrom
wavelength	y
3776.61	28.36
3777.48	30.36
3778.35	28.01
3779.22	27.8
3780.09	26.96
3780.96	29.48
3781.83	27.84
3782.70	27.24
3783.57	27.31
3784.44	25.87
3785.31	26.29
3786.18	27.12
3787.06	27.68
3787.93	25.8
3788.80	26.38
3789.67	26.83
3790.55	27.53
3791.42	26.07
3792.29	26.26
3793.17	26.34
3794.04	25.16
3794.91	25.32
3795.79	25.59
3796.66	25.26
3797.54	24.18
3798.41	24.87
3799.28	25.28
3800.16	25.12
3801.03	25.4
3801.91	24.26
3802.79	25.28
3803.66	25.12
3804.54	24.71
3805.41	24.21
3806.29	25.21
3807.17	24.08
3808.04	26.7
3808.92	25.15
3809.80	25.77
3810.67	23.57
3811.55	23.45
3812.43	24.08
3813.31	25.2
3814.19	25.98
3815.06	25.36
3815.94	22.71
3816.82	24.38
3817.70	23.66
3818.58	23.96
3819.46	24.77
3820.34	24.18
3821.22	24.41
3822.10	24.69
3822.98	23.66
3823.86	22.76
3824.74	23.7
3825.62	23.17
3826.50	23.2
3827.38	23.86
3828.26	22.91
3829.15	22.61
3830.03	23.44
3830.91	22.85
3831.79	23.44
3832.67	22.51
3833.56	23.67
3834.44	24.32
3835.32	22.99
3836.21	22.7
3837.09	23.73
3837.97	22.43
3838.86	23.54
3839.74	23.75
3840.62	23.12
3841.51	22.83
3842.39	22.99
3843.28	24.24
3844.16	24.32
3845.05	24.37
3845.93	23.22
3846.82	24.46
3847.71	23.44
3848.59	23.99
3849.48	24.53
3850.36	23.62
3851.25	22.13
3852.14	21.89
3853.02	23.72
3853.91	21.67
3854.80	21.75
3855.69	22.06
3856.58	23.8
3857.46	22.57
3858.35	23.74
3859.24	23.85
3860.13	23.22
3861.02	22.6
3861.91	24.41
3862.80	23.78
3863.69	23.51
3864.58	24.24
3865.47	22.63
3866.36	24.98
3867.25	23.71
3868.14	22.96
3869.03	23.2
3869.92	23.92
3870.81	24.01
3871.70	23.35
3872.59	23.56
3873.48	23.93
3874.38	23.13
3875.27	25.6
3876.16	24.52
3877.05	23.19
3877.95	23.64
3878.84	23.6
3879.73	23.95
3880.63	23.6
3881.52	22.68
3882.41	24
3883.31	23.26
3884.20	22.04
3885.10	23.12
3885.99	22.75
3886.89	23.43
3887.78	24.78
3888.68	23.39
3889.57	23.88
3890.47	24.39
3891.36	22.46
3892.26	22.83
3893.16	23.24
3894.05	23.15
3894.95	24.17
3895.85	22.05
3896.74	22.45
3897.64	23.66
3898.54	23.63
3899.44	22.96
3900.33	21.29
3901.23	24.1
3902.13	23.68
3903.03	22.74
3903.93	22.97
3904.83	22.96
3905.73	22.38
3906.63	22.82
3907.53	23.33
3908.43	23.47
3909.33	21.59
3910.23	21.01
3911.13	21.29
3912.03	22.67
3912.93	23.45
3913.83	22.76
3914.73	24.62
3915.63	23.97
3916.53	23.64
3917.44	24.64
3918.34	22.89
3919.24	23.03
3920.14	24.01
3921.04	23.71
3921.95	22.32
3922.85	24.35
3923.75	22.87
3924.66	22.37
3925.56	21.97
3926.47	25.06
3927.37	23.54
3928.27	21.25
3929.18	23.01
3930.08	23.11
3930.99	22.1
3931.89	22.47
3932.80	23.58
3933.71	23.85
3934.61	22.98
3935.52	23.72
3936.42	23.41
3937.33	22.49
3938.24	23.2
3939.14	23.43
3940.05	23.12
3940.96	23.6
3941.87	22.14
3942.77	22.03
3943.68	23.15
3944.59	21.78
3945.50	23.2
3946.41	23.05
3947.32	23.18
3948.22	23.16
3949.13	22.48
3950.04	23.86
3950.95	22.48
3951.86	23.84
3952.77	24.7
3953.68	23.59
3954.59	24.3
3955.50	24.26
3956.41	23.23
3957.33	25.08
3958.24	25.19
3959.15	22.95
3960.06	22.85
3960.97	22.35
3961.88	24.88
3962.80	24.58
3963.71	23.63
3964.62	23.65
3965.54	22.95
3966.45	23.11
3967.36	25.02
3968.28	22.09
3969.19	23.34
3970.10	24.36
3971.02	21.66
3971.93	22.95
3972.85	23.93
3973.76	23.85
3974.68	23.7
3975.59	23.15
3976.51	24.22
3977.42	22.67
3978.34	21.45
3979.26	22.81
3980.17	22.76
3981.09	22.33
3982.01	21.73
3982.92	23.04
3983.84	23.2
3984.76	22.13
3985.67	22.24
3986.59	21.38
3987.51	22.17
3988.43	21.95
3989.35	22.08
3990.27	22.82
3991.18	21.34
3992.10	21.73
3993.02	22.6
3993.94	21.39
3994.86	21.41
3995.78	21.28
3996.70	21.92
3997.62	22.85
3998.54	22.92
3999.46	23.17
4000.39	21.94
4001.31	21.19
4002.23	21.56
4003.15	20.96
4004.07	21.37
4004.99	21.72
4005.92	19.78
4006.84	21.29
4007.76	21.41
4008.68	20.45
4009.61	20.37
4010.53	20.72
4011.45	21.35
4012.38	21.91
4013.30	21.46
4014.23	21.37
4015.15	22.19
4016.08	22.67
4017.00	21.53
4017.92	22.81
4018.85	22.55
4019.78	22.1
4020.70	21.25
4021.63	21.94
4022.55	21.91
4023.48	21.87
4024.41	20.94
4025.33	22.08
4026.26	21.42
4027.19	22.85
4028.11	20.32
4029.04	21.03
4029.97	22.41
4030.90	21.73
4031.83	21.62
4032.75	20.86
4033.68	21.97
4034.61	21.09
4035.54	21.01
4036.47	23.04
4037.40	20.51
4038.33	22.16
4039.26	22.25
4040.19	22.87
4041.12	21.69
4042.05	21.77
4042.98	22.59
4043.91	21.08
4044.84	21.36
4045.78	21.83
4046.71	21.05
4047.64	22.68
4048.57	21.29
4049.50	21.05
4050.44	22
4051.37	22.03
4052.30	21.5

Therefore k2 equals 128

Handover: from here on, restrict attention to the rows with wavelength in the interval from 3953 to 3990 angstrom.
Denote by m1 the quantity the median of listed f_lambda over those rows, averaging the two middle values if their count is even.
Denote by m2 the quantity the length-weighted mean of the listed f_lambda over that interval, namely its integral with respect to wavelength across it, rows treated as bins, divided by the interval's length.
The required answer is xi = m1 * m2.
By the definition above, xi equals 535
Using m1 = 23.1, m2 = 23.2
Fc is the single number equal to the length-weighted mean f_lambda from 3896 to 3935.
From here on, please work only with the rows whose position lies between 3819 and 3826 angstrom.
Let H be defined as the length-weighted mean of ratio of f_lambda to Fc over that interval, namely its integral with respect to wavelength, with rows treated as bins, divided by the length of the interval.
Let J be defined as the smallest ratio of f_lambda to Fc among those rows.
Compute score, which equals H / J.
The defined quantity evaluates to 1.05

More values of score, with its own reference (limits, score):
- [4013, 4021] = 1.04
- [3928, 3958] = 1.09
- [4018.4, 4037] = 1.07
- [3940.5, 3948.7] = 1.05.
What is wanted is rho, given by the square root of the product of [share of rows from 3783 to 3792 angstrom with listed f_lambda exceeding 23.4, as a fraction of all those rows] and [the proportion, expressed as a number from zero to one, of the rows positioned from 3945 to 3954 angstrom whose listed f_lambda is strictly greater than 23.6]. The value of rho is 0.55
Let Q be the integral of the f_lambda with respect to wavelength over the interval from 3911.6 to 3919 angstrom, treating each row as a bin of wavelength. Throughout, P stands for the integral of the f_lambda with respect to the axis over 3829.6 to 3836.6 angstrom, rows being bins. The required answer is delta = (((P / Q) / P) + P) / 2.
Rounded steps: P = 163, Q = 174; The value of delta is 81.3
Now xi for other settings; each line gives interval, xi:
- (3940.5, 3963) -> 543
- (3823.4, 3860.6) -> 543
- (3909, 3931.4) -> 530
